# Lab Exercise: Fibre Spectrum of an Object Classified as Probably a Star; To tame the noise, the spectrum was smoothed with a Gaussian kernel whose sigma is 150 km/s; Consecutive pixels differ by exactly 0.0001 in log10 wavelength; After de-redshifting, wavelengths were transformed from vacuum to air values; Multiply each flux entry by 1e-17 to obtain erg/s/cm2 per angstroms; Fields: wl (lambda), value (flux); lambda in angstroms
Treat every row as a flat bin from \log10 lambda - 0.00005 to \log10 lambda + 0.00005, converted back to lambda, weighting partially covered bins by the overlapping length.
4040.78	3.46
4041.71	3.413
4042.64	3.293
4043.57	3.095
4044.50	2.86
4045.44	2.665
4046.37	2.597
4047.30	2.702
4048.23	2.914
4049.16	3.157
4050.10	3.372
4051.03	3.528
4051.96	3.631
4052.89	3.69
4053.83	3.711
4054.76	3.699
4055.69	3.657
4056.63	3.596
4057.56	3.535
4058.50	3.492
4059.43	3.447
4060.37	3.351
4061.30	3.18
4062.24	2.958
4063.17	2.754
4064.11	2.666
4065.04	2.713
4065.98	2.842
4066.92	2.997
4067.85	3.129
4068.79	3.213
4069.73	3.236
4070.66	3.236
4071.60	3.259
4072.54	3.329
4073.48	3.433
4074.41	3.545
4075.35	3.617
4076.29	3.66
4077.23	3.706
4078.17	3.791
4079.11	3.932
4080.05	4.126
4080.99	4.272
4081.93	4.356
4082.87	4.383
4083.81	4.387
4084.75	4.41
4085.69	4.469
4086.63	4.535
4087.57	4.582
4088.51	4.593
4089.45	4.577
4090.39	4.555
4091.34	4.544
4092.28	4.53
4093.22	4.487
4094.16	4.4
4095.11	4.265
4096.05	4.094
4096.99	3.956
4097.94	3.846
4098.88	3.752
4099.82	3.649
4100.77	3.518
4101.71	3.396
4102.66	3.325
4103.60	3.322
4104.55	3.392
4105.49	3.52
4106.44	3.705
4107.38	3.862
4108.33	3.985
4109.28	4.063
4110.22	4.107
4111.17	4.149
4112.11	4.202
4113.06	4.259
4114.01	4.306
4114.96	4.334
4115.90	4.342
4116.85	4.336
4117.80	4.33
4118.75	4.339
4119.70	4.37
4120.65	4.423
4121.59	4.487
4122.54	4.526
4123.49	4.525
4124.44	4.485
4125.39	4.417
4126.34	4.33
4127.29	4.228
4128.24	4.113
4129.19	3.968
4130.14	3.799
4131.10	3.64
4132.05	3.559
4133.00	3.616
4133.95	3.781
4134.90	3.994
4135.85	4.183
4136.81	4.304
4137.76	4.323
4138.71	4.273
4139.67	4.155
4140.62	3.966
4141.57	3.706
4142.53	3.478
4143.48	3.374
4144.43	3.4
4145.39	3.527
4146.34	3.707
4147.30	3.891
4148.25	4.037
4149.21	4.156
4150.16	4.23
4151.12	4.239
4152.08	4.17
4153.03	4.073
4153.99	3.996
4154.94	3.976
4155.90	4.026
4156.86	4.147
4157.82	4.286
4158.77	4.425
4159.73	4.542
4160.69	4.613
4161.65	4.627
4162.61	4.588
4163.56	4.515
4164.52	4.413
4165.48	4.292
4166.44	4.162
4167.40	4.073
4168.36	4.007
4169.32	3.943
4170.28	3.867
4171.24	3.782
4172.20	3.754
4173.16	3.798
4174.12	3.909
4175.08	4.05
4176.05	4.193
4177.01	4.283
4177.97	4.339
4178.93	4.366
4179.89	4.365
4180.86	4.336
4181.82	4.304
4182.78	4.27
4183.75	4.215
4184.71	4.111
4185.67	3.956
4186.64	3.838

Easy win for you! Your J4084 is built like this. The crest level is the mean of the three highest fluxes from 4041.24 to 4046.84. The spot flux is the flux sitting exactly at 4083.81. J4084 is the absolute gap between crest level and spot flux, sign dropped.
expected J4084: 1.1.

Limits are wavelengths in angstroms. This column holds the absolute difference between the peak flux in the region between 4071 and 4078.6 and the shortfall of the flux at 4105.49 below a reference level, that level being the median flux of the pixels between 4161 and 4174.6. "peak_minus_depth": 3.3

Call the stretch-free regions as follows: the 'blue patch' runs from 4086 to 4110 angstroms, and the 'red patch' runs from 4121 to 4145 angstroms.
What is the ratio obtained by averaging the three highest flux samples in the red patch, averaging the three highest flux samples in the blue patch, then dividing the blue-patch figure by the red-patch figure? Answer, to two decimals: 1.02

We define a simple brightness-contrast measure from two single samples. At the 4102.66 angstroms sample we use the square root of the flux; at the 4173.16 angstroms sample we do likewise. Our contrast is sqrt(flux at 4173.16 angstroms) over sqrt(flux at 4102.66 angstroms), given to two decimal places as 1.07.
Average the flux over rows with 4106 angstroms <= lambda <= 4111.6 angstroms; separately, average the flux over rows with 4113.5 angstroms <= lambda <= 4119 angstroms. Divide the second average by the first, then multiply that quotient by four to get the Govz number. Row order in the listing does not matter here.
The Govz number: 4.35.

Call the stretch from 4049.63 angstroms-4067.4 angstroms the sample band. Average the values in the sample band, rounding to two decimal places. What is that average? 3.31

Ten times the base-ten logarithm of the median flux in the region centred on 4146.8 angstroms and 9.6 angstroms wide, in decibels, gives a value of 5.8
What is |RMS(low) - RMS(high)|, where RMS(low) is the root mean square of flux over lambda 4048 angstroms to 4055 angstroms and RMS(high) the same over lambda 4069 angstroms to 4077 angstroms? 0.06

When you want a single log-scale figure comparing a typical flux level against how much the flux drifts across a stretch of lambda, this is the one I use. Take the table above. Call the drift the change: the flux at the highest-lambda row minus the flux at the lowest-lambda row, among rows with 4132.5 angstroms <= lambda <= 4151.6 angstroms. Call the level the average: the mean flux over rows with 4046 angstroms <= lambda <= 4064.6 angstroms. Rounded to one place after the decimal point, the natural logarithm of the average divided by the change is 1.7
